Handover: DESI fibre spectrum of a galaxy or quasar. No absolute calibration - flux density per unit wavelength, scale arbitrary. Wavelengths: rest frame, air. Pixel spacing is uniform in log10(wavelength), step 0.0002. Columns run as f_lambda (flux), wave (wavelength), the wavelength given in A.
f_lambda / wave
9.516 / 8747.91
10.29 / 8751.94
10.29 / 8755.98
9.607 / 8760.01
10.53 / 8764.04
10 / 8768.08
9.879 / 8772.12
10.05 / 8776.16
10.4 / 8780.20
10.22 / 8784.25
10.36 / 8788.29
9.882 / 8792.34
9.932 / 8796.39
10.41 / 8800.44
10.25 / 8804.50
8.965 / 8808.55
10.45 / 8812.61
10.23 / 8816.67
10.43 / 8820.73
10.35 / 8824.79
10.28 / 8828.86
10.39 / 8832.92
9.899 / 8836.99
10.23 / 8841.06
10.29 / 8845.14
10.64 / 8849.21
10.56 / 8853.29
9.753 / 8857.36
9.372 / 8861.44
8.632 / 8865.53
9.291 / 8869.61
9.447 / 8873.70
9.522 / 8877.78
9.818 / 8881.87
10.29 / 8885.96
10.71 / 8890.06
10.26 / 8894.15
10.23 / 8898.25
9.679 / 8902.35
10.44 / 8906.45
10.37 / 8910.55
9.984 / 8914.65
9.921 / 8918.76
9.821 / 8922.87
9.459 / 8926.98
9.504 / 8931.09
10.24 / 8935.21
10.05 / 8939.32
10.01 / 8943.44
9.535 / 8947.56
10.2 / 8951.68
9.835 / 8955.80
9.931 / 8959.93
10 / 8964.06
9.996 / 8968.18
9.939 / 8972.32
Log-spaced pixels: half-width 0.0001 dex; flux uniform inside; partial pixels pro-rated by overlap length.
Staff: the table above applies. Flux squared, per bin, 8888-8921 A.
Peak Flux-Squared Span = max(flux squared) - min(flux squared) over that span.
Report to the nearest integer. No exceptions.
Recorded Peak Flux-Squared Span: 21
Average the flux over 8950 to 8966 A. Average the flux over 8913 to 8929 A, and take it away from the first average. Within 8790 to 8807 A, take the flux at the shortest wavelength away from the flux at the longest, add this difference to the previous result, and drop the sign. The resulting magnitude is 0.56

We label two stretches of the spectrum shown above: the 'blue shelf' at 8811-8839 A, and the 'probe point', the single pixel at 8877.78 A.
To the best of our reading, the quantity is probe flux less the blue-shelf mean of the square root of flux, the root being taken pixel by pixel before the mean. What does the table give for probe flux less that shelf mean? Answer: 6.3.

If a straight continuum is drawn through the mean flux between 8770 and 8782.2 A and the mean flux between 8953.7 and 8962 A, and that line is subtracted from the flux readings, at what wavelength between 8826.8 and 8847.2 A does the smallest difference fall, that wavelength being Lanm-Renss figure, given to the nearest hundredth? 8836.99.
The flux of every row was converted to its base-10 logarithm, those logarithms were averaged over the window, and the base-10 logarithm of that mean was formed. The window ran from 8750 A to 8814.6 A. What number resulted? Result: 0.0016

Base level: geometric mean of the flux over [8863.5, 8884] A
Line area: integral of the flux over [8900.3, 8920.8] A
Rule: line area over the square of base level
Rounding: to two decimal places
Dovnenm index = 2.37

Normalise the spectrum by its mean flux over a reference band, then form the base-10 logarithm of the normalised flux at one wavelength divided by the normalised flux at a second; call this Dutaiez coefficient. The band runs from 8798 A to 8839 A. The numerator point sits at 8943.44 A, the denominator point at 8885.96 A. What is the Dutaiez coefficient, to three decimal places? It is -0.012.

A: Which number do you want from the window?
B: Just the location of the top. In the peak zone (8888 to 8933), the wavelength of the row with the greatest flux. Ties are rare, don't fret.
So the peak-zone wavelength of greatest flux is 8890.06 A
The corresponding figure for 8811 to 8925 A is 8890.06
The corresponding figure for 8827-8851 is 8849.21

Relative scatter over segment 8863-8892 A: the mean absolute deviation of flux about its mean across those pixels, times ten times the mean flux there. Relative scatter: 50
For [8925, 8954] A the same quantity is 30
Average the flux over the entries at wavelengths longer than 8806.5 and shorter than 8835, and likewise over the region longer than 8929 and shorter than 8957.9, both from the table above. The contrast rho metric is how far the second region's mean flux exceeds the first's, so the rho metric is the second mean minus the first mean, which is -0.25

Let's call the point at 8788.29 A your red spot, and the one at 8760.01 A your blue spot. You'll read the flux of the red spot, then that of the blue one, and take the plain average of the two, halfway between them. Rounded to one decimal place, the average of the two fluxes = 10.0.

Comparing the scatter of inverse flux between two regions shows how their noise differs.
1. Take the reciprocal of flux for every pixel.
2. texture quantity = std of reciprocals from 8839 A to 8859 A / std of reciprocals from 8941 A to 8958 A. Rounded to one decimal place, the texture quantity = 1.2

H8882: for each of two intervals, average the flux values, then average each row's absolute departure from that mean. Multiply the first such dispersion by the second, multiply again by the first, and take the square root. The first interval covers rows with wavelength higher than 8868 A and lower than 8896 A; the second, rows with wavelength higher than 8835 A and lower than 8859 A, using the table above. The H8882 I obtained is 0.23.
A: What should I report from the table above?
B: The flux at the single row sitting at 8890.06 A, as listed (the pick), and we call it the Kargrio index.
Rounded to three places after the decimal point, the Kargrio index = 10.710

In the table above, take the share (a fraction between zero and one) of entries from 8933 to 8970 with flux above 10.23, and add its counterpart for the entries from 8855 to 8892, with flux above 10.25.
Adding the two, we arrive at 0.33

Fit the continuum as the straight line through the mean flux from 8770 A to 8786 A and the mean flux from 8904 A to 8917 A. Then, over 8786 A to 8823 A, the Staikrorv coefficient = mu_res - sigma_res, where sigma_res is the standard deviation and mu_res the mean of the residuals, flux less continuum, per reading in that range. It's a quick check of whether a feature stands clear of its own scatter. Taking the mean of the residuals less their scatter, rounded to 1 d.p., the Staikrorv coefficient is -0.5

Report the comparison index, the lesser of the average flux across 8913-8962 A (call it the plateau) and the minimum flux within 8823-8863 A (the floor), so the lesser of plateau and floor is 9.37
